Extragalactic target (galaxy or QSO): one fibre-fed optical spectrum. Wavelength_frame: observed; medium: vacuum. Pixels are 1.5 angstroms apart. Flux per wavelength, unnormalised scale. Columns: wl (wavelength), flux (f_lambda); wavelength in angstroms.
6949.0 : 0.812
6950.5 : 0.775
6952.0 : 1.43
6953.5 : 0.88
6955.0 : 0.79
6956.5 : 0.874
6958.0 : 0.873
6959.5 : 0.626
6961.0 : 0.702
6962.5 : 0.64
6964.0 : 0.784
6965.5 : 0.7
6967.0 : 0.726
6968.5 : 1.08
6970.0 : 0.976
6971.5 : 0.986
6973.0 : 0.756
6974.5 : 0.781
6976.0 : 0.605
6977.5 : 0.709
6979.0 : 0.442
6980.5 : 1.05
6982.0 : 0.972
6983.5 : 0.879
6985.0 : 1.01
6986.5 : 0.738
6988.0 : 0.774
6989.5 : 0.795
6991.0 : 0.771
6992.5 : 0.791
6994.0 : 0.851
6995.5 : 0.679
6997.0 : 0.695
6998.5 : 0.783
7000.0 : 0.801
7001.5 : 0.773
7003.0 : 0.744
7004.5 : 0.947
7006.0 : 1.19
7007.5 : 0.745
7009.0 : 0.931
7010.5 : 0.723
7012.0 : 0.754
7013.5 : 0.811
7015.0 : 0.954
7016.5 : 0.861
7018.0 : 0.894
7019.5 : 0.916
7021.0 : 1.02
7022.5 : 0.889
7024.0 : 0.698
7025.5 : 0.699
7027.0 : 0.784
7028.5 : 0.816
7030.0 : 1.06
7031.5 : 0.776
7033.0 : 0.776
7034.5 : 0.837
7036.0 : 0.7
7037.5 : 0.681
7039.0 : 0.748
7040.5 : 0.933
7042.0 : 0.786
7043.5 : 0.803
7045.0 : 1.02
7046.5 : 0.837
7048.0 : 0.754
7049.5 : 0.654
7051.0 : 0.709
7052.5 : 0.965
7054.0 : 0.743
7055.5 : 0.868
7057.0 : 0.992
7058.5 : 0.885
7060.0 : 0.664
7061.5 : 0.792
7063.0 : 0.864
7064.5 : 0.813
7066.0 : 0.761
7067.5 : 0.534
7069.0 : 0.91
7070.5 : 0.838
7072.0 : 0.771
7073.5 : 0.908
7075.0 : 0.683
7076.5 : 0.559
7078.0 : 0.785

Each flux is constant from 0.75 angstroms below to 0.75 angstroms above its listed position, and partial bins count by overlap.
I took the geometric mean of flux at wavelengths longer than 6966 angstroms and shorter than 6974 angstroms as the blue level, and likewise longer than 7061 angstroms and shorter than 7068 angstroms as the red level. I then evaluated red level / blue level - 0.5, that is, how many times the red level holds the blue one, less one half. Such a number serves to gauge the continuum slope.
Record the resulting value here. 0.33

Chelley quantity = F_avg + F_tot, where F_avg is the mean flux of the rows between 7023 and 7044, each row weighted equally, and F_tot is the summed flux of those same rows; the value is 11.9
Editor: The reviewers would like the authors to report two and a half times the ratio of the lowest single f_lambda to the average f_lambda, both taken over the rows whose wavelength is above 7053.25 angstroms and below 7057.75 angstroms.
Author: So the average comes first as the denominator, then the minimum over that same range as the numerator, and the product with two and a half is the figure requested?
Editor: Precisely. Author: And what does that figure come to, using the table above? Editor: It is 2.14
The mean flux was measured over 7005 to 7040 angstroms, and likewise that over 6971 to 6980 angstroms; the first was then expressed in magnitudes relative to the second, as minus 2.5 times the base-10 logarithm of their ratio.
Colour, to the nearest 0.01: -0.17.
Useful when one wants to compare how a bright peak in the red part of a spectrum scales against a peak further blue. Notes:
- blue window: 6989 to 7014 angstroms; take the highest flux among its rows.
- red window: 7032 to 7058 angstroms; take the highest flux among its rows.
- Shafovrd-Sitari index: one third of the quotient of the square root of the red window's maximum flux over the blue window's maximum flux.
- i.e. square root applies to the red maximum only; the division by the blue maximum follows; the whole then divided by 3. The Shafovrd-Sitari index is 0.28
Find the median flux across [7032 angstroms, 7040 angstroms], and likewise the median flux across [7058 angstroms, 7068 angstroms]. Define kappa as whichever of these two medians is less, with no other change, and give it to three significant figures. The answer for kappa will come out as 0.748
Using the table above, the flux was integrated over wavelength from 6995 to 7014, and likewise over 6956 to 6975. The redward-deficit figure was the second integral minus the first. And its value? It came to -0.1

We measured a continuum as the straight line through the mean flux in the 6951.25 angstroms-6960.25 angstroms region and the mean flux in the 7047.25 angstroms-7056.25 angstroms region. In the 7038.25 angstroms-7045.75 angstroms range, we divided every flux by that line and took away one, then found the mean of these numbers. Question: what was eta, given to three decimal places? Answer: 0.079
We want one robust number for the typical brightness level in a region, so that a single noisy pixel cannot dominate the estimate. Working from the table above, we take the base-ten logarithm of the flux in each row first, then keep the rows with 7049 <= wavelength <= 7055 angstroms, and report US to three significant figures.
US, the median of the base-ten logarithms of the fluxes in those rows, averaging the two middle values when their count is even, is -0.139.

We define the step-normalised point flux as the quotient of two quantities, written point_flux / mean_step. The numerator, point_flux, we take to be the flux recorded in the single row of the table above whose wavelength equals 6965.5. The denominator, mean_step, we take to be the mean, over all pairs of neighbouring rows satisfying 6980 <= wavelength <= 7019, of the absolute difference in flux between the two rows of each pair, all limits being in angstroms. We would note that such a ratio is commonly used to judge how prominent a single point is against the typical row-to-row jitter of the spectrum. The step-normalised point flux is 6.4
